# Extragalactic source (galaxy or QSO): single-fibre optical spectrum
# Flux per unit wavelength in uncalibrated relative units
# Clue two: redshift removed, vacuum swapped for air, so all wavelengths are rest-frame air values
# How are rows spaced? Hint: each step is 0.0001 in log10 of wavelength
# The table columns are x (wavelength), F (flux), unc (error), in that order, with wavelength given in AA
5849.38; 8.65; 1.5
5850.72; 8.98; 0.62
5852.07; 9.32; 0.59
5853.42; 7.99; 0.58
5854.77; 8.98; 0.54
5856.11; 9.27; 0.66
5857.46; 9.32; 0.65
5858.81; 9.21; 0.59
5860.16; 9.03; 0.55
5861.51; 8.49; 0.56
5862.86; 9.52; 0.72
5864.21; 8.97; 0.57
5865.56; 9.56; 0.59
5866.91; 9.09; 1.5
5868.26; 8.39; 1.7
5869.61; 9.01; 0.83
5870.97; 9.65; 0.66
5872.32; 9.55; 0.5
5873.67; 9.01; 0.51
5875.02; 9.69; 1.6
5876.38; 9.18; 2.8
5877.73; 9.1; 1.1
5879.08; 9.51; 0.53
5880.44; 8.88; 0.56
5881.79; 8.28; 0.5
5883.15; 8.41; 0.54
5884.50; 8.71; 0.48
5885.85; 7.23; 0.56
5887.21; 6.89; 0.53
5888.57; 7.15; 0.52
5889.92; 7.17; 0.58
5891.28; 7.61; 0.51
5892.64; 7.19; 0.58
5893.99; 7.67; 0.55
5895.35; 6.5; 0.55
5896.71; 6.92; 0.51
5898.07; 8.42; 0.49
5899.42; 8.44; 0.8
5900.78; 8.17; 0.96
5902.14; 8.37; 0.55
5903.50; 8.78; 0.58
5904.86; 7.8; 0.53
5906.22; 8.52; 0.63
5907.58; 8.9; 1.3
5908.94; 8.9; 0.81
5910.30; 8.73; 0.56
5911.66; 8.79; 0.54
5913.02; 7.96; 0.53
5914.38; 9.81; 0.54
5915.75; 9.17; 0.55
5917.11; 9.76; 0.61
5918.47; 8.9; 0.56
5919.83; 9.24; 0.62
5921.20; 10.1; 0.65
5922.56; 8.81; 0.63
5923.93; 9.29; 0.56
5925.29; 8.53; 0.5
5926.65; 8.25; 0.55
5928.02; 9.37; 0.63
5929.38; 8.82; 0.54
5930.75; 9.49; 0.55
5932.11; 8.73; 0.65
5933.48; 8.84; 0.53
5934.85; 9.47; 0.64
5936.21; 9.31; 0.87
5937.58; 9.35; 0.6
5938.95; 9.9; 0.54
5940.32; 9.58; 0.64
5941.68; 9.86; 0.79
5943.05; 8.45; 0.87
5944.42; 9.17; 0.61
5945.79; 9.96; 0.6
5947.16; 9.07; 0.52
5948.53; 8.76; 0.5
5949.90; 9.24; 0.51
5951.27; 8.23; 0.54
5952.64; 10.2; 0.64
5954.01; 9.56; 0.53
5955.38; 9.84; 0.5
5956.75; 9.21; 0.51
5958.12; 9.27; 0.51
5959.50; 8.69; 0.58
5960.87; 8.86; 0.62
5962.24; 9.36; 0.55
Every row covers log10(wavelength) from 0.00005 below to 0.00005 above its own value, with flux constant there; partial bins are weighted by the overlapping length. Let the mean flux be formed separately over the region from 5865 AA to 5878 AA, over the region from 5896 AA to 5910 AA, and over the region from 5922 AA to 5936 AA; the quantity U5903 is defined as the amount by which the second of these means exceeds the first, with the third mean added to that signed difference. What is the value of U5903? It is 8.1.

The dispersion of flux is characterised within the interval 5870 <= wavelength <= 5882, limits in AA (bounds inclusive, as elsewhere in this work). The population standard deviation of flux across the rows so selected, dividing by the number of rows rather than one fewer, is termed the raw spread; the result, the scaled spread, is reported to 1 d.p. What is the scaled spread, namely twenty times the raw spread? 8.6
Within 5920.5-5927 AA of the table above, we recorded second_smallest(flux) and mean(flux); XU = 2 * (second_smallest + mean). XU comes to 35.1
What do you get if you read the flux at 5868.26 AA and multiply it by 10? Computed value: 84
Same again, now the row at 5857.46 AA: 93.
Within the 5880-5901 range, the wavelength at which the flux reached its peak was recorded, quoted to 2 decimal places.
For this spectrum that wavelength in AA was 5880.44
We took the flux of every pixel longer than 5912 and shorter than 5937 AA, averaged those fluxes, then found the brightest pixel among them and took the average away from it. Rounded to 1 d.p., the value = 1.0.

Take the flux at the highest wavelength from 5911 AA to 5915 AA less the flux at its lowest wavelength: 1.0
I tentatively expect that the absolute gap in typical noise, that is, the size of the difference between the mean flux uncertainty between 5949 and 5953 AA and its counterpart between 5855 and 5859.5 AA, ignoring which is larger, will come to 0.07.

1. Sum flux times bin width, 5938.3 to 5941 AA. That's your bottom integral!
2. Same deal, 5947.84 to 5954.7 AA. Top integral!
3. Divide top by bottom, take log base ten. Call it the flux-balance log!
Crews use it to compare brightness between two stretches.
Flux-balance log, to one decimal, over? 0.4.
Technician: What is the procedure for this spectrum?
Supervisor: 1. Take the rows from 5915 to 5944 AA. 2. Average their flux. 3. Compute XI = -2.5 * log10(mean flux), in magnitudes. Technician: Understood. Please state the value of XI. -2.41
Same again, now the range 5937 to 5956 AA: -2.43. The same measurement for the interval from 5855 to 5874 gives -2.40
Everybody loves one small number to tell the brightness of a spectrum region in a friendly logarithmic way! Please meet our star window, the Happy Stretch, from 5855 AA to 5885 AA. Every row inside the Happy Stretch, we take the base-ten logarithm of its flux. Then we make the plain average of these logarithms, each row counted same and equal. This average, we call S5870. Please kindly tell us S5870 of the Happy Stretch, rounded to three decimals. 0.958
